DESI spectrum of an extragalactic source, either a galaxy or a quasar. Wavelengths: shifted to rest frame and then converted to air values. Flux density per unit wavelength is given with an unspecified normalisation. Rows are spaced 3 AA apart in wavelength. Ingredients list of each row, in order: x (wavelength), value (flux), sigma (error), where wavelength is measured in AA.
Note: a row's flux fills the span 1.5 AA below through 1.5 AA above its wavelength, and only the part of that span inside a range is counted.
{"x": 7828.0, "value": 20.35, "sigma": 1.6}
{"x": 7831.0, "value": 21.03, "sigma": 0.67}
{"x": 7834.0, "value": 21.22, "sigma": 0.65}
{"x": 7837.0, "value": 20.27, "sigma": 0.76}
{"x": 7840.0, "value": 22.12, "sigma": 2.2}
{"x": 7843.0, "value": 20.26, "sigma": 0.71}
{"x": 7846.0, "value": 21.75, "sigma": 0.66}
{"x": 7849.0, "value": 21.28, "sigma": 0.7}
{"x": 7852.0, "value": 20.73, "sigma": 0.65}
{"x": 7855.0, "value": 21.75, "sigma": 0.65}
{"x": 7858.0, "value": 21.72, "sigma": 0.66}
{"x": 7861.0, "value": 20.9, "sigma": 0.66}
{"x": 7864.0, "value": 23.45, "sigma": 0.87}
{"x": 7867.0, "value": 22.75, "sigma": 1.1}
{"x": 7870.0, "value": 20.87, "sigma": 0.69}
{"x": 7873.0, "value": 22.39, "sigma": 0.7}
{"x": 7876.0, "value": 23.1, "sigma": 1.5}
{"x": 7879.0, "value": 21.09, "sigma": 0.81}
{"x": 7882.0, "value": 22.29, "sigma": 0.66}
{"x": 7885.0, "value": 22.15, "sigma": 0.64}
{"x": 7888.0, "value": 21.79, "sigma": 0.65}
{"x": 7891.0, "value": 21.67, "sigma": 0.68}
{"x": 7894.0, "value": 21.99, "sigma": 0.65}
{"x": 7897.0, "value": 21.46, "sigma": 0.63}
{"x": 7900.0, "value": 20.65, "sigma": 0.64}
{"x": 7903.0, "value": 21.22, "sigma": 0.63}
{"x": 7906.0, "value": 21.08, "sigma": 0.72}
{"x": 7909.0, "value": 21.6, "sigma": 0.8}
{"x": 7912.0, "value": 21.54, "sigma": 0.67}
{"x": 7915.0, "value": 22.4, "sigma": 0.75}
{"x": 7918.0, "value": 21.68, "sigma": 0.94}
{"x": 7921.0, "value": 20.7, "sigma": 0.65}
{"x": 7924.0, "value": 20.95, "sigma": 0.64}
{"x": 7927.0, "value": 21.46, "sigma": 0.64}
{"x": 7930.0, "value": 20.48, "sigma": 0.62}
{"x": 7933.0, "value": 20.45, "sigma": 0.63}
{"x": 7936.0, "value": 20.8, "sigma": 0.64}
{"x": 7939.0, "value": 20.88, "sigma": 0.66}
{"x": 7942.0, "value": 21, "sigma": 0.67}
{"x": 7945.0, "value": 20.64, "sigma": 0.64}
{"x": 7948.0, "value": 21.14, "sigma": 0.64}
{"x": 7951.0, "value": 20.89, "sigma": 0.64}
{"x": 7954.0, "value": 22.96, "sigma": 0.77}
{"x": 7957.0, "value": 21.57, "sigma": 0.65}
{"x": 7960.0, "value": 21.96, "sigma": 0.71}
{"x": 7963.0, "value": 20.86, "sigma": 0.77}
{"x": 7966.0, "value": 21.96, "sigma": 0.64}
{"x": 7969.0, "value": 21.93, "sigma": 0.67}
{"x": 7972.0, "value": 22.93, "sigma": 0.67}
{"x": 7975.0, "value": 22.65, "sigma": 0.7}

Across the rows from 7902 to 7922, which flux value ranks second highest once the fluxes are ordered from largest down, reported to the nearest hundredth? 21.68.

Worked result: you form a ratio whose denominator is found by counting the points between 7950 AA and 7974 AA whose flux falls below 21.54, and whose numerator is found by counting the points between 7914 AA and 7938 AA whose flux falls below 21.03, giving 2.5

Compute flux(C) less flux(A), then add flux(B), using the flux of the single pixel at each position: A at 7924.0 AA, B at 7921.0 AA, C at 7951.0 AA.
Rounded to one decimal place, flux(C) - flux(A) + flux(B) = 20.6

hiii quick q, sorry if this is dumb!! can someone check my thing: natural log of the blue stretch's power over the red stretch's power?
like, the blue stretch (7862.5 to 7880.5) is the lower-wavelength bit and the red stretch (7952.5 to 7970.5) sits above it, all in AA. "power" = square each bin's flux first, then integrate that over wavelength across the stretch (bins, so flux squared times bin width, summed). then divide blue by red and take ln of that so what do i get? 0.037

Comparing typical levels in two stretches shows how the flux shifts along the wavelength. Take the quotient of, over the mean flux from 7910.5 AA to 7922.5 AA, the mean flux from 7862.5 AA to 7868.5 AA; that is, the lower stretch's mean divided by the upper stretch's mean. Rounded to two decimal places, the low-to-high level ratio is 1.07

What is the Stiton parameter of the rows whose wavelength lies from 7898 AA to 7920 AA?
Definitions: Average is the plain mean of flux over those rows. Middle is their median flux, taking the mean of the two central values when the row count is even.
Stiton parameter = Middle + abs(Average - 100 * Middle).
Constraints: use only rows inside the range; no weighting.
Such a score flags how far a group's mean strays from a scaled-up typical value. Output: 2154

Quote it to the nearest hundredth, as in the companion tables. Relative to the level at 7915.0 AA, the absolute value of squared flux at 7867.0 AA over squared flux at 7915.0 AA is 1.03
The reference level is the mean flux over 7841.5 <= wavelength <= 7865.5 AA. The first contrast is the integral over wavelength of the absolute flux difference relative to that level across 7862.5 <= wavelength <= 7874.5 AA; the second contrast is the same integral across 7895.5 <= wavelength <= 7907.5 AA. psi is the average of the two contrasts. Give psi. 9.4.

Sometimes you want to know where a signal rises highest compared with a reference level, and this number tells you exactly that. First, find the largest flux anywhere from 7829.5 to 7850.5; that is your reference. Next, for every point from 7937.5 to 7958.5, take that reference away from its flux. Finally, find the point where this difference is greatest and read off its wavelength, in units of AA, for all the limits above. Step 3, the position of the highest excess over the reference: 7954.0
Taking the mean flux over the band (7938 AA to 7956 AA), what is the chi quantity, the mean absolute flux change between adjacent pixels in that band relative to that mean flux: 0.031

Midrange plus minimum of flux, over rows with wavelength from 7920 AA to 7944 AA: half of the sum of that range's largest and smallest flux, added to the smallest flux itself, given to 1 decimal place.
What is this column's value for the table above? 41.4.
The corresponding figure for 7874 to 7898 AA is 43.2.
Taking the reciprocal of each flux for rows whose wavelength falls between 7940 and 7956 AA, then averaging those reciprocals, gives 0.0470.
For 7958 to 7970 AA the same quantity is 0.0462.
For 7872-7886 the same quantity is 0.0451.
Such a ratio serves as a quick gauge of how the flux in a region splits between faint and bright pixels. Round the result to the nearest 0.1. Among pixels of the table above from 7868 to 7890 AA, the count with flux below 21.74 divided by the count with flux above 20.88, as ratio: 0.3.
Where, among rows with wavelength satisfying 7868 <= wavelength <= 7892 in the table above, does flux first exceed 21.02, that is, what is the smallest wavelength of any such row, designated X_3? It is 7873.0 AA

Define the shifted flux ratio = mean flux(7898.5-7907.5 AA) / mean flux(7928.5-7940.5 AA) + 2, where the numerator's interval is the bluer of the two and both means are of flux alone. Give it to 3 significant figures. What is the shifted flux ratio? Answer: 3.02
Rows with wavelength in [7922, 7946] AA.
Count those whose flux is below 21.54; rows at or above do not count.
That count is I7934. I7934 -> 8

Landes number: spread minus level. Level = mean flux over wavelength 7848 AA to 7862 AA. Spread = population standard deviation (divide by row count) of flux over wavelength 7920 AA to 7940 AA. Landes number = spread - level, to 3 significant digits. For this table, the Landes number -21.0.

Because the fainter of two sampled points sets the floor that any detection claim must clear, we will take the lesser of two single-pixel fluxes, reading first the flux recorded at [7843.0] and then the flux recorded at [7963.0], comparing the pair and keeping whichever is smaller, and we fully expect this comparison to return 20.3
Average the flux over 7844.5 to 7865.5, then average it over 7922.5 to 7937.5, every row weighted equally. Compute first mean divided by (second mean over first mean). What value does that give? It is 22.5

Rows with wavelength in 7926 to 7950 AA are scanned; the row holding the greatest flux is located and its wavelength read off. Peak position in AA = 7927.0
